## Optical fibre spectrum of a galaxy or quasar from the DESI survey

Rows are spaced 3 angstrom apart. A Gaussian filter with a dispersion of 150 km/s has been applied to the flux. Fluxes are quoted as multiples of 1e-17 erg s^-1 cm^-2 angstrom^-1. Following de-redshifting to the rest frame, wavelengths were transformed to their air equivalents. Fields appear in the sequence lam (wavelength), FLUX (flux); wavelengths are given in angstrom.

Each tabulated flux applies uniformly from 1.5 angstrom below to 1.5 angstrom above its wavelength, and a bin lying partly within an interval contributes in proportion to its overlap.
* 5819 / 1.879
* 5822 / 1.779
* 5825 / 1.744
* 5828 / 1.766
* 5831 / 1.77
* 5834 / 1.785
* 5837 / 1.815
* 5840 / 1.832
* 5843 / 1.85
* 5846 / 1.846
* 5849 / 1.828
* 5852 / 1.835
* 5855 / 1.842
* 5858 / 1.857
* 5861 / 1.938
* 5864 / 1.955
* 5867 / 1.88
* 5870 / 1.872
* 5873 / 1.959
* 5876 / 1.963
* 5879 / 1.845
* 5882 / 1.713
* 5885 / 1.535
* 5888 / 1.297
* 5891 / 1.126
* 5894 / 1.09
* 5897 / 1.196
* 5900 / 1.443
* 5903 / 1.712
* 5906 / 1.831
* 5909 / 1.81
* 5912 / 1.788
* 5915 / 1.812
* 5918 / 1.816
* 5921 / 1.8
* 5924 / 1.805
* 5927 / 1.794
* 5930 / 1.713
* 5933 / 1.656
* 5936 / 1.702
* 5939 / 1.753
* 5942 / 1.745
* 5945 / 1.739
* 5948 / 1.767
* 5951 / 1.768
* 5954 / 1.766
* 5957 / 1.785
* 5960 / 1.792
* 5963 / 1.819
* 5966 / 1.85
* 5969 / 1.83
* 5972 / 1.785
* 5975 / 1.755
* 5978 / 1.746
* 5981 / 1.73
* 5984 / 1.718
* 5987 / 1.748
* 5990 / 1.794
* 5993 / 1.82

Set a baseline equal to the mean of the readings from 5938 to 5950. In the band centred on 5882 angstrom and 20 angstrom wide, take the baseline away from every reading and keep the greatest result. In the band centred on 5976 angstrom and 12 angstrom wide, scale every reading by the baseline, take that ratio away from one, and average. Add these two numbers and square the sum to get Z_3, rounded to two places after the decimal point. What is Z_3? 0.04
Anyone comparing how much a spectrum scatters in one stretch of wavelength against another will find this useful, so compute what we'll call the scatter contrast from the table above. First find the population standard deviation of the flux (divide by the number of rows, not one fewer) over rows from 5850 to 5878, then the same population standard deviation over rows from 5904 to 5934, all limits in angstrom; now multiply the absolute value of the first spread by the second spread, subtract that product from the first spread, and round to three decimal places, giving 0.047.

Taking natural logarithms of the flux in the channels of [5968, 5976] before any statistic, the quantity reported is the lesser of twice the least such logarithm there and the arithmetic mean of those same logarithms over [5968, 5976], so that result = 0.582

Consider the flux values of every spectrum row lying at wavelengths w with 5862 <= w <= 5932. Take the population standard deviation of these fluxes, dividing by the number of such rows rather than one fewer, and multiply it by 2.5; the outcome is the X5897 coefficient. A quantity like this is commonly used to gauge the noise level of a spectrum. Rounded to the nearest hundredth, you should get 0.66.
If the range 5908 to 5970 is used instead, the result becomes 0.11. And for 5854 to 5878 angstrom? 0.12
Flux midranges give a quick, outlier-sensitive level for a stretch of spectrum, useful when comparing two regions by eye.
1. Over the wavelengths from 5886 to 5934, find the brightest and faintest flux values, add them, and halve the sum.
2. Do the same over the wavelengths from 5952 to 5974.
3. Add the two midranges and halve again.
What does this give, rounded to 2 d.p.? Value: 1.63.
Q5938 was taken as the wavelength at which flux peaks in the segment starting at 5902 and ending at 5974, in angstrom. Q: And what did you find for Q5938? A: 5966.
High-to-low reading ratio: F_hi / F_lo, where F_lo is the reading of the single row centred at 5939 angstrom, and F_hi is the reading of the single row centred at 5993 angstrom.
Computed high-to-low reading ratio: 1.04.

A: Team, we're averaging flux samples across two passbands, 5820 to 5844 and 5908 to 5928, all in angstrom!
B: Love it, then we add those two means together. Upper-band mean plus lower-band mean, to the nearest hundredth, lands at 3.60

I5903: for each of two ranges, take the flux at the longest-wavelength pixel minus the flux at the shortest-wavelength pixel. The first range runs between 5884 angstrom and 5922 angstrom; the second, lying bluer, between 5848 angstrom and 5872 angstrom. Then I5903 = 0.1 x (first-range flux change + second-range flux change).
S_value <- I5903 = 0.031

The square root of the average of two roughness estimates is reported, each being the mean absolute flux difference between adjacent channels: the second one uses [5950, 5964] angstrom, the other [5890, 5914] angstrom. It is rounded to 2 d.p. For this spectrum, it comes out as 0.26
